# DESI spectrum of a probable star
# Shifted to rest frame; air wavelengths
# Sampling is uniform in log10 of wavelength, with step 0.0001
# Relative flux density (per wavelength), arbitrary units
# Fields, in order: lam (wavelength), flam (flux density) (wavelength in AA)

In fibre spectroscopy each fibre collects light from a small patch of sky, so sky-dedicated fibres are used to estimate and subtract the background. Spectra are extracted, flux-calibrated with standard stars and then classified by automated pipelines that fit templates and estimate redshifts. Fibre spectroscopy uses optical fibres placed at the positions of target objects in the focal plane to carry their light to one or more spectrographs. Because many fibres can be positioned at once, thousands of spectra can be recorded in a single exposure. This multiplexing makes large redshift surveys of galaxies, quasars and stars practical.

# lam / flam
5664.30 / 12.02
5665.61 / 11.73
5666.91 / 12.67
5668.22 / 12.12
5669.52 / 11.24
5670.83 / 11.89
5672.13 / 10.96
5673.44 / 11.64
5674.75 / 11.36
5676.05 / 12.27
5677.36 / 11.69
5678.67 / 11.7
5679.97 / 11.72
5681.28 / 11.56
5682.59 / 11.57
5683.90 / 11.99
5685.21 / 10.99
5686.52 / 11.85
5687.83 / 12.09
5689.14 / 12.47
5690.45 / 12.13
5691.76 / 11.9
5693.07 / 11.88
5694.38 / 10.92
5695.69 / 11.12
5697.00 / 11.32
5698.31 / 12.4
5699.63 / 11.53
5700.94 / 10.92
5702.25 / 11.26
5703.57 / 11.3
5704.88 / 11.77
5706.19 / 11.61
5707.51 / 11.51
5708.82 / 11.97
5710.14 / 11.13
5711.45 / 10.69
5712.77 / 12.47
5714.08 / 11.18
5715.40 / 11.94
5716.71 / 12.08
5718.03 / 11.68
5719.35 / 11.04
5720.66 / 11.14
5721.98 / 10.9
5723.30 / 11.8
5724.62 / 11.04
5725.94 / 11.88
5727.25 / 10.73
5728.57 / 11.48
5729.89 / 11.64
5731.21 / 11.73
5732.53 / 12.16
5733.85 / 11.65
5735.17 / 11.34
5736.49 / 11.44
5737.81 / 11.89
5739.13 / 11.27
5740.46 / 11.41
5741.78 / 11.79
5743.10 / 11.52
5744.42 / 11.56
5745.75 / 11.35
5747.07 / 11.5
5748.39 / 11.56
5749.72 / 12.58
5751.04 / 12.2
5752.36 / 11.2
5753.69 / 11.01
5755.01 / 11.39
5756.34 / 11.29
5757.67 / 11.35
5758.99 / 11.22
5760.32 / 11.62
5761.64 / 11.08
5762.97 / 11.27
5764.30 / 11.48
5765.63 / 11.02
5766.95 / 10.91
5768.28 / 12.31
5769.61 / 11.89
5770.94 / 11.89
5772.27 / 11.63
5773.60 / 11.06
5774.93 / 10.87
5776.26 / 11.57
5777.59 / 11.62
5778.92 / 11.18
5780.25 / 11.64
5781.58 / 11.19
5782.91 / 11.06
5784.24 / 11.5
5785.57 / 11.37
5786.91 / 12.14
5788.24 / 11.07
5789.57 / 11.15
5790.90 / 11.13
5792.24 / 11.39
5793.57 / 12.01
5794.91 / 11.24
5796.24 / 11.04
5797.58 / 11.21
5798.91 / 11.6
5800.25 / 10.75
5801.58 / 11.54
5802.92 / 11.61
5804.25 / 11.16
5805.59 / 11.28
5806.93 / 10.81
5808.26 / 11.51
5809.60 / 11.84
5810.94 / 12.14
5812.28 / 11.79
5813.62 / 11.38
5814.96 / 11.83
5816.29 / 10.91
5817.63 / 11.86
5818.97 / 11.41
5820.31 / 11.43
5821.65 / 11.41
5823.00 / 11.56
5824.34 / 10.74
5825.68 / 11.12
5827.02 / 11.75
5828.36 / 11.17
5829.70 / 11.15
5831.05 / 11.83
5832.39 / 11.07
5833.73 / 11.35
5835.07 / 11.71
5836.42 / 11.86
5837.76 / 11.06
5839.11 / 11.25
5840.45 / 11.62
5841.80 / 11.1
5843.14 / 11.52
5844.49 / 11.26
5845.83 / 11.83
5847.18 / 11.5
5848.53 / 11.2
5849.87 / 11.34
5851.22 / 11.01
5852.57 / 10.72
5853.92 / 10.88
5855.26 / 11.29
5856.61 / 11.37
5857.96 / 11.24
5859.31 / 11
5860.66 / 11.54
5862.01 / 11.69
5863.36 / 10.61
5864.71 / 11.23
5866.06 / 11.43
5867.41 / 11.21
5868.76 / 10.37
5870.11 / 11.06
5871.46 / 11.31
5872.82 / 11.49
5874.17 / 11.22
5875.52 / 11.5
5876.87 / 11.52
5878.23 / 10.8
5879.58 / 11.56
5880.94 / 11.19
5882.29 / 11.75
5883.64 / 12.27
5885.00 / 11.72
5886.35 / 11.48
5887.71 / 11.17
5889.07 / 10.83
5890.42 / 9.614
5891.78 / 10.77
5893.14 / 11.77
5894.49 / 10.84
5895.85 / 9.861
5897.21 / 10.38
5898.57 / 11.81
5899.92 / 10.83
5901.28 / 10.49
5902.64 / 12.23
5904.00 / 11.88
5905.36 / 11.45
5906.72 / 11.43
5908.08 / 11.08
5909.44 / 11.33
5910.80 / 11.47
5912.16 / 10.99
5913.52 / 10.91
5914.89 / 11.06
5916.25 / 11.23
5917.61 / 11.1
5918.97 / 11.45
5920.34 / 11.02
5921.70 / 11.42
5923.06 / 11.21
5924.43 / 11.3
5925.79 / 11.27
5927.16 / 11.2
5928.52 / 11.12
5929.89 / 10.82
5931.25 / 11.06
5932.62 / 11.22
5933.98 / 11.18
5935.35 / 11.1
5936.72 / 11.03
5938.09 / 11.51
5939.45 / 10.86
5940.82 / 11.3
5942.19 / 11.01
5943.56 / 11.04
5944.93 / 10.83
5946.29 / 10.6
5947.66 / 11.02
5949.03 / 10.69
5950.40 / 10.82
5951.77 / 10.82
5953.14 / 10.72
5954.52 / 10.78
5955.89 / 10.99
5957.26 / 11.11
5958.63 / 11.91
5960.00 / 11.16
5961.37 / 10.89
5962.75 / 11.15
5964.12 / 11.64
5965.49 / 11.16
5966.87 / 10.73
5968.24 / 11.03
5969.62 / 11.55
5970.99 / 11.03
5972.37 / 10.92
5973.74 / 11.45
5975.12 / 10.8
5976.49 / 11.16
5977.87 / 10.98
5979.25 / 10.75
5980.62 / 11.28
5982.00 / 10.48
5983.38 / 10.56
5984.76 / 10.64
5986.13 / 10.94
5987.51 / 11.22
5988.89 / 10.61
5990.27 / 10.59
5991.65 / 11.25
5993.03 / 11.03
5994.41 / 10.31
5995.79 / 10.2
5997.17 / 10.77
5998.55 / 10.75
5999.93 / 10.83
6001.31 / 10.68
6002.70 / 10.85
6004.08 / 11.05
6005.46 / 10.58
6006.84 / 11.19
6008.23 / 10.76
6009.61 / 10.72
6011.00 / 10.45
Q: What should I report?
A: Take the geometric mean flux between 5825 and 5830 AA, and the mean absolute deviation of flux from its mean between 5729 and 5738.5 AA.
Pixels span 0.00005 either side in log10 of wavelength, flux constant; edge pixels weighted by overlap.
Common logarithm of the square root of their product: 0.177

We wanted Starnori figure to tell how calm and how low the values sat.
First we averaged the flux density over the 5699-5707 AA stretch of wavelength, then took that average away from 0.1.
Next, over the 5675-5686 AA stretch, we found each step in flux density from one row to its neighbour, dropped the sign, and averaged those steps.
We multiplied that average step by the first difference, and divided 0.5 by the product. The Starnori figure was -0.14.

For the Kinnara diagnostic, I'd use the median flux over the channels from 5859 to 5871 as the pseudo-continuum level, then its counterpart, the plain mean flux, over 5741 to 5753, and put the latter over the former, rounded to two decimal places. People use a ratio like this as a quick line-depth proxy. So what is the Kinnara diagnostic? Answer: 1.04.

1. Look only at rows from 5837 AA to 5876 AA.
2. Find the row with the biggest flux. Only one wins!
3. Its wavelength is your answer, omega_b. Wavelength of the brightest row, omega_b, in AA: 5845.83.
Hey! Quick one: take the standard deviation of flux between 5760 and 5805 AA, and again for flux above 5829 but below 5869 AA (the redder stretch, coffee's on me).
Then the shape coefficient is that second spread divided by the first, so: 0.95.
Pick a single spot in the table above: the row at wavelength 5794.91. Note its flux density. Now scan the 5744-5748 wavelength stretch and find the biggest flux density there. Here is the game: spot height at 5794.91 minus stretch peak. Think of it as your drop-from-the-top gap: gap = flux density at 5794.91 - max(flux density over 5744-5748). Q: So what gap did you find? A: -0.3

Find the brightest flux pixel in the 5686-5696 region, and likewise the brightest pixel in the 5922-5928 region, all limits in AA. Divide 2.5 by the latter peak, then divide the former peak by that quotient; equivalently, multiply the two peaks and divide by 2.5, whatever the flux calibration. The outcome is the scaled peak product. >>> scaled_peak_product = 56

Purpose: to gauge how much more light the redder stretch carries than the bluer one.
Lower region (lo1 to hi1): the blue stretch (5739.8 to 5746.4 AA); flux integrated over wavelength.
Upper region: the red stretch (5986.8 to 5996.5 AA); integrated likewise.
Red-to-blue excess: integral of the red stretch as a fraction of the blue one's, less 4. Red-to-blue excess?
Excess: -2.6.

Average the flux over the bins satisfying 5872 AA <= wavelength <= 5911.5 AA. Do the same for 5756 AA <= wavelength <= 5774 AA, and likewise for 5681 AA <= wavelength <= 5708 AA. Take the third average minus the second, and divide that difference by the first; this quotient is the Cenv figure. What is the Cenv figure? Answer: 0.017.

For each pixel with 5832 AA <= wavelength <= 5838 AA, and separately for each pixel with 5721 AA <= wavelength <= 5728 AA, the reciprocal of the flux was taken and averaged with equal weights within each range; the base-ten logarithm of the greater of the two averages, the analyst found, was -1.05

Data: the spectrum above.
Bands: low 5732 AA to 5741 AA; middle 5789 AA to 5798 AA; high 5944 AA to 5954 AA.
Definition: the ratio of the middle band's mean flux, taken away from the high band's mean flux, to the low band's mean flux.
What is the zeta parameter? -0.045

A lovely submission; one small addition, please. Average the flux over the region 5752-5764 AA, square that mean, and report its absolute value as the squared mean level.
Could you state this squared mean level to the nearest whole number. 127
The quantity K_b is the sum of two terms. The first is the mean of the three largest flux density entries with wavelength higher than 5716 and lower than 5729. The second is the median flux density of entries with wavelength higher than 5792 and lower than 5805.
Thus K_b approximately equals 23.2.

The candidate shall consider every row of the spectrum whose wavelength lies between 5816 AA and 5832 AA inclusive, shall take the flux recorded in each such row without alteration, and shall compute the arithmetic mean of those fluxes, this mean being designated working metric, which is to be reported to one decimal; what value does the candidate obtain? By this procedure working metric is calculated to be 11.4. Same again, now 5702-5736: 11.5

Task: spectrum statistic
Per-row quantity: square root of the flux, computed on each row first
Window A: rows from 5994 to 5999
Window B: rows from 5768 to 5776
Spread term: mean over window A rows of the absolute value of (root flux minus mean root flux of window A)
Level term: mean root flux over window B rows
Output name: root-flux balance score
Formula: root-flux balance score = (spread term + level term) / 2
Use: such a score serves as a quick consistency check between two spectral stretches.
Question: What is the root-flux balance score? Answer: 1.72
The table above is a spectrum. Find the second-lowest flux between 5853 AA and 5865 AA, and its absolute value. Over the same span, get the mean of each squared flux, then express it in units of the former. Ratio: 11.5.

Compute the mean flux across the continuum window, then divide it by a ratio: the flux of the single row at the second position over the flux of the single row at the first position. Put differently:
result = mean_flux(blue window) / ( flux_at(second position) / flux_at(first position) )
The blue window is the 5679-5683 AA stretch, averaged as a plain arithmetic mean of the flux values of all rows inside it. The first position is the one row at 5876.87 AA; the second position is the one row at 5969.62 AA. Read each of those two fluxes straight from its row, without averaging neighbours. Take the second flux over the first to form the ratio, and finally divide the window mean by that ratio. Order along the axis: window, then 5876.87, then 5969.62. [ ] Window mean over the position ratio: 11.6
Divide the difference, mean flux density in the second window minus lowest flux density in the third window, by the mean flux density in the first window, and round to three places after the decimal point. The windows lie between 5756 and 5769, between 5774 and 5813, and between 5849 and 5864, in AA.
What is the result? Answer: 0.069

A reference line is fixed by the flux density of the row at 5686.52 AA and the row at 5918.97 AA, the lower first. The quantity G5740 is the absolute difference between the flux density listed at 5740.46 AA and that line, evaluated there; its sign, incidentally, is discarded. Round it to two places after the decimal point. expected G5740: 0.35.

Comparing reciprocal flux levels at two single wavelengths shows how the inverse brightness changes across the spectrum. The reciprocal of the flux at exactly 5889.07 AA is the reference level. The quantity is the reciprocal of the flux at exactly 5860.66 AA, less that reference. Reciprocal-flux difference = -0.006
